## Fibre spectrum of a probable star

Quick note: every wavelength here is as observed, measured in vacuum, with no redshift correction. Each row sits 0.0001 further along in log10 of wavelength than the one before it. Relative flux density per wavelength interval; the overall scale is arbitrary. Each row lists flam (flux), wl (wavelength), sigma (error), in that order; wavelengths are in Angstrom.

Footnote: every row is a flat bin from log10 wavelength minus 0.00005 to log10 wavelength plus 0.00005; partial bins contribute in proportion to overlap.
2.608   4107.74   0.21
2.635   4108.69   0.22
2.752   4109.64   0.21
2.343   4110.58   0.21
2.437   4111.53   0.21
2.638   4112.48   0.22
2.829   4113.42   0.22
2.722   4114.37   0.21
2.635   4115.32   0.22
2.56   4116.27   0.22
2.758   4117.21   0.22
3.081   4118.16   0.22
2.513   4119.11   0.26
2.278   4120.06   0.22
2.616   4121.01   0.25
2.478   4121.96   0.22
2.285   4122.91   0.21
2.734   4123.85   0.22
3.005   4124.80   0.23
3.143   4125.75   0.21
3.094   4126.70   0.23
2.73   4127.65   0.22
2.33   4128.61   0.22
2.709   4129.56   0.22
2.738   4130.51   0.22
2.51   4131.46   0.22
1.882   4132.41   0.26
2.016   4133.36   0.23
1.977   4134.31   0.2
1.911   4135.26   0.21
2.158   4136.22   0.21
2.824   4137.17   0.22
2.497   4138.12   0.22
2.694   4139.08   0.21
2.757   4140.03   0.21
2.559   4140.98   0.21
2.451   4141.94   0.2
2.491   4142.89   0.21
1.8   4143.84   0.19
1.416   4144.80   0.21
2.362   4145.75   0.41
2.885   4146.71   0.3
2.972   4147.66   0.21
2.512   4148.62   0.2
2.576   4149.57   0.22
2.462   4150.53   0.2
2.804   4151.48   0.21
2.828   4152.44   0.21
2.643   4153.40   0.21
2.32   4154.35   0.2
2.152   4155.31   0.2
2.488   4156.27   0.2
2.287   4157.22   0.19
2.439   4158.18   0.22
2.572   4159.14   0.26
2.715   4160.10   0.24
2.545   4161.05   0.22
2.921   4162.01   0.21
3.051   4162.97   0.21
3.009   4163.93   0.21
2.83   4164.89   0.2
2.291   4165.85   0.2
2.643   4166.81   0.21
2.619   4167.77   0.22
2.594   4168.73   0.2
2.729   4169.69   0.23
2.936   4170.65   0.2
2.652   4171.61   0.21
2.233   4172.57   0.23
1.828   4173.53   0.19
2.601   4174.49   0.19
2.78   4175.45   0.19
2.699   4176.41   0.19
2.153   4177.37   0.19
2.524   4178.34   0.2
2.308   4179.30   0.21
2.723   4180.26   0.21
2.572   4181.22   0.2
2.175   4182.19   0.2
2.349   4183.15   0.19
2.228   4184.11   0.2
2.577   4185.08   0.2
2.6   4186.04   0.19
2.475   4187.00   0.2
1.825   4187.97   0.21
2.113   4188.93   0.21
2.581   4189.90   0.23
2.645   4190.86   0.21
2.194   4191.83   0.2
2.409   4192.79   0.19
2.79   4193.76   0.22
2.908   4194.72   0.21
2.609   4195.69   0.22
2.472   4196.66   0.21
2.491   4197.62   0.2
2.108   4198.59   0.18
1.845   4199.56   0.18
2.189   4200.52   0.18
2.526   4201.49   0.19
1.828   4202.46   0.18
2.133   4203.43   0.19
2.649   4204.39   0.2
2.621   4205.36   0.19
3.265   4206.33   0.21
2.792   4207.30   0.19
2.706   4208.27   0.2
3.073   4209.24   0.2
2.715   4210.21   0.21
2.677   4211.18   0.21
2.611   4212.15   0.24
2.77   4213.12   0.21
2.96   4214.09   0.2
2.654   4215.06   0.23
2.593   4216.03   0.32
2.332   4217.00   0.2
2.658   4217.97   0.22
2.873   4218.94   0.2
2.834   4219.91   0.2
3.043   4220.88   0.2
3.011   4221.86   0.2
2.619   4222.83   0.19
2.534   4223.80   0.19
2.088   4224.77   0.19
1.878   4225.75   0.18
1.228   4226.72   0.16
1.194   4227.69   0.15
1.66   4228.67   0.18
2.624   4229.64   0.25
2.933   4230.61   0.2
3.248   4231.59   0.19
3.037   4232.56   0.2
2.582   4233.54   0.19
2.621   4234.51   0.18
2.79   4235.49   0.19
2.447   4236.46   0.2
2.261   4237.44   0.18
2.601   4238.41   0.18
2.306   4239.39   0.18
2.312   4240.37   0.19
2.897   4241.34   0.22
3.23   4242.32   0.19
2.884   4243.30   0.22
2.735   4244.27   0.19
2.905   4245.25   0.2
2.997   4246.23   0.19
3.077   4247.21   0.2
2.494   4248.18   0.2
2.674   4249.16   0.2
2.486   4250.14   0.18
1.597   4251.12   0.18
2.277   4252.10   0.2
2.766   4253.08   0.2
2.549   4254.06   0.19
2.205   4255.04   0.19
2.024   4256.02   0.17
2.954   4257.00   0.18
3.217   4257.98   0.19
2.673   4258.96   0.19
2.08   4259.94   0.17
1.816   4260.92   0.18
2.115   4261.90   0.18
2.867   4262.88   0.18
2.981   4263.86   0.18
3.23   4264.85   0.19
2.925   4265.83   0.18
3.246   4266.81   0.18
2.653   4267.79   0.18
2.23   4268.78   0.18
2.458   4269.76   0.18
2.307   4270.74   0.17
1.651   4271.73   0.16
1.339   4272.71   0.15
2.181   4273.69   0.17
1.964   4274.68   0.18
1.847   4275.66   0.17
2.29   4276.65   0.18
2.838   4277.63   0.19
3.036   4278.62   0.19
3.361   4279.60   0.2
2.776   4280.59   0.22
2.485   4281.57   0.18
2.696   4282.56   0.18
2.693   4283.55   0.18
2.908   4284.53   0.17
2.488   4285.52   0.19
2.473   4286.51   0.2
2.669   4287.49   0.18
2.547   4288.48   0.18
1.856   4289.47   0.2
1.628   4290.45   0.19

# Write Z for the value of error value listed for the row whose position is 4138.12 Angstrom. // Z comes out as 0.220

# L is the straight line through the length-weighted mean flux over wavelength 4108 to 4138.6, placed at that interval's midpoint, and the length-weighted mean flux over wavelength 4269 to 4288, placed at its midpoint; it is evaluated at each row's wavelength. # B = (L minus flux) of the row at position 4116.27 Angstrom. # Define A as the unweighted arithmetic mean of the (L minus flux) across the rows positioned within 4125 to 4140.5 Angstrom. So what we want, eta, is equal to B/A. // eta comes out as 0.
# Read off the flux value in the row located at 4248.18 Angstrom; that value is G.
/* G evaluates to 2.494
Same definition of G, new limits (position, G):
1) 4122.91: 2.285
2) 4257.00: 2.954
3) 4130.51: 2.738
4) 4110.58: 2.343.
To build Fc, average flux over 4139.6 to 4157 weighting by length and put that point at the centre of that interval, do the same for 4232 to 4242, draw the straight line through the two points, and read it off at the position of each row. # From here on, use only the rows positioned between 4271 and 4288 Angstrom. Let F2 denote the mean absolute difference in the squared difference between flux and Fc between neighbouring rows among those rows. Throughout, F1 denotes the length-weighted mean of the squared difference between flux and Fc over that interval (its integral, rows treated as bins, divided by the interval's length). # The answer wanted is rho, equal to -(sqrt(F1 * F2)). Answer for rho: -0.29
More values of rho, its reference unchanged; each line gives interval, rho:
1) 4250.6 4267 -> -0.27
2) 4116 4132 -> -0.13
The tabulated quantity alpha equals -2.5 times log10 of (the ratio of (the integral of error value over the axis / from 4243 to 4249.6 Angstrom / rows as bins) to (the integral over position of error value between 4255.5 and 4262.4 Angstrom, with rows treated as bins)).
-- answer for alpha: -0.06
